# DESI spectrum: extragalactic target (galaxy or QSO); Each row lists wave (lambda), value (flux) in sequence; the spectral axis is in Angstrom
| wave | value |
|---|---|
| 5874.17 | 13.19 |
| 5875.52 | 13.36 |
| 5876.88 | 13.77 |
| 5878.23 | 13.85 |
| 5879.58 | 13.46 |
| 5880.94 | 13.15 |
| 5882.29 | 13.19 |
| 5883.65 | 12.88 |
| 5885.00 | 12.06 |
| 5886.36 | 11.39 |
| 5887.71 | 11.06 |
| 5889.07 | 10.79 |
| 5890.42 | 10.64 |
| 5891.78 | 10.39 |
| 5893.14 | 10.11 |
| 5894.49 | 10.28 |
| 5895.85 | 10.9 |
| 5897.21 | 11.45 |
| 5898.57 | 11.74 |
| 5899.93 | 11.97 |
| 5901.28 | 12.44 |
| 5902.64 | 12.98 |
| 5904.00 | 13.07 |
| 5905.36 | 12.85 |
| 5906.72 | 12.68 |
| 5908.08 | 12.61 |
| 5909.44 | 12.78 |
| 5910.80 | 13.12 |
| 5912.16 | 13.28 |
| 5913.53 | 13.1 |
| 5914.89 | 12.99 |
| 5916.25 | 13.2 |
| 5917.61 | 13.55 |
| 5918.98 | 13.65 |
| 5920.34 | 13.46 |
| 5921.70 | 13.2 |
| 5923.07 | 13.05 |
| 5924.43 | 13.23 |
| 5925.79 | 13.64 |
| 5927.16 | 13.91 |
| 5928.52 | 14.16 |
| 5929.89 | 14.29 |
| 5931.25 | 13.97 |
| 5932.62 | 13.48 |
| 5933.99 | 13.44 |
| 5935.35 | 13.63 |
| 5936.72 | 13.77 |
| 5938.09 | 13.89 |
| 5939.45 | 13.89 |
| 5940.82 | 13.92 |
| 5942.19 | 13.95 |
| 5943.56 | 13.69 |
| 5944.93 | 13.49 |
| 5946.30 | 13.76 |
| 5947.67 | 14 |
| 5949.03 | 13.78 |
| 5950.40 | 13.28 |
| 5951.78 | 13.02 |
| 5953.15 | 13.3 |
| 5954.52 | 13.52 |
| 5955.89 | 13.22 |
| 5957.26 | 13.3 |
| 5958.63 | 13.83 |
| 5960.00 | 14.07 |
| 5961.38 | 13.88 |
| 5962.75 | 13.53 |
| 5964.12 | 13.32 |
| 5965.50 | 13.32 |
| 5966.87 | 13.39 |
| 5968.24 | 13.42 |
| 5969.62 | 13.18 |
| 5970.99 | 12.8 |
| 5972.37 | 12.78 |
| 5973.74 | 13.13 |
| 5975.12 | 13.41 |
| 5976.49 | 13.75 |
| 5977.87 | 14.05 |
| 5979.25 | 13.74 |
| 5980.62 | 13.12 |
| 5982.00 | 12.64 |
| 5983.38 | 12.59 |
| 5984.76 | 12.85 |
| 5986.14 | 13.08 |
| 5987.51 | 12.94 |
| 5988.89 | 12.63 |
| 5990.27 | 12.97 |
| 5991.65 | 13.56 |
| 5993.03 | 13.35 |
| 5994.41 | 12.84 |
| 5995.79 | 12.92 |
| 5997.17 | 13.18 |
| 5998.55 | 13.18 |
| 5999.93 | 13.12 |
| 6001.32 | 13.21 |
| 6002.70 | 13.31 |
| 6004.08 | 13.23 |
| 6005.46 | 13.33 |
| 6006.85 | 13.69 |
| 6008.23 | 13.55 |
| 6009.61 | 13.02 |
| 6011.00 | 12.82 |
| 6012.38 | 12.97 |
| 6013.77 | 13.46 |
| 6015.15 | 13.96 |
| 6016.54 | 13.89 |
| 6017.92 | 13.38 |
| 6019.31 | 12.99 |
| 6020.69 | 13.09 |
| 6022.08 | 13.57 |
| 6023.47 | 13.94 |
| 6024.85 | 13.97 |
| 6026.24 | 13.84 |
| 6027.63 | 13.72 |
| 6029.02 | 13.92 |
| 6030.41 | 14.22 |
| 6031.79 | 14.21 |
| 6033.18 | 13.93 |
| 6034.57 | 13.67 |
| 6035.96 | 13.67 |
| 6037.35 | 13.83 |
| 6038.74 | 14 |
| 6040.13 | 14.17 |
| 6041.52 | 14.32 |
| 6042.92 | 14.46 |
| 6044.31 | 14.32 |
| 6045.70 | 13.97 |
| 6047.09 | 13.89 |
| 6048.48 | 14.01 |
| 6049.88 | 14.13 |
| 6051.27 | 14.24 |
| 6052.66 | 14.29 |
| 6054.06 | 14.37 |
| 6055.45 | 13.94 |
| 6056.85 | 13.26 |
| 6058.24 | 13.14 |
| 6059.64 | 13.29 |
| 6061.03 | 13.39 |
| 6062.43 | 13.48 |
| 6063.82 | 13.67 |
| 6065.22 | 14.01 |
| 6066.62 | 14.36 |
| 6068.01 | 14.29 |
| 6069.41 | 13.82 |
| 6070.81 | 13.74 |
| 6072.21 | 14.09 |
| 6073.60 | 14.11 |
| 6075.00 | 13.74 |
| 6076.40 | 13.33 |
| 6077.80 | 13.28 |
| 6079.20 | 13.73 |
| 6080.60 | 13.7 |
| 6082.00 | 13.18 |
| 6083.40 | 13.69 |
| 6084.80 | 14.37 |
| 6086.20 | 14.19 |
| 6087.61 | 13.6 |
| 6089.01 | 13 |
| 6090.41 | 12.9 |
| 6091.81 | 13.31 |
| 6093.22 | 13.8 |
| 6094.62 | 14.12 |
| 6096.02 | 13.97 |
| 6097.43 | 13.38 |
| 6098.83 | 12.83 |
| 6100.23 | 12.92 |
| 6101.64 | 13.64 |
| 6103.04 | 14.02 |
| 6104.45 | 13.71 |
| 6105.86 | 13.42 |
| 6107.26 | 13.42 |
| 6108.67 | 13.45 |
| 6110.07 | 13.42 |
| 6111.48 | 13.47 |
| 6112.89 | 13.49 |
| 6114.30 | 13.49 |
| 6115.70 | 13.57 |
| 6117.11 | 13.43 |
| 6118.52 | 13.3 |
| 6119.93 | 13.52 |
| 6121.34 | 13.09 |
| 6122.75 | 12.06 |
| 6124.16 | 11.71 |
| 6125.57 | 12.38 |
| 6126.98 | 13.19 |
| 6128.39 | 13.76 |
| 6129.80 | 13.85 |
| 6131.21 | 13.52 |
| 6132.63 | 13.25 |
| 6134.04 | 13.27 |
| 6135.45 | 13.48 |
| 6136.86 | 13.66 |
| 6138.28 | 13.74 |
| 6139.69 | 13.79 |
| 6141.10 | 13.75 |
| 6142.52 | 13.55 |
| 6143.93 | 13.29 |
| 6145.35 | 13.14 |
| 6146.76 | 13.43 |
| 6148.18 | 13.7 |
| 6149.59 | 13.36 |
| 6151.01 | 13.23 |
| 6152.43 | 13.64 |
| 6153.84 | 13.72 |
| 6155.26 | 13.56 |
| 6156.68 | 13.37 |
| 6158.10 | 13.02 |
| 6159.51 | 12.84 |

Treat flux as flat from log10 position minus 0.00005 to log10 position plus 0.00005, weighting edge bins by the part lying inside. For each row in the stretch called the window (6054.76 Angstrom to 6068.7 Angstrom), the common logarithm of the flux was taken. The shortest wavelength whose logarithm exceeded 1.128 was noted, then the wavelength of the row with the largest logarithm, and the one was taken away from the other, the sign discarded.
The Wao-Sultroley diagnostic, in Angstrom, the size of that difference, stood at 11.2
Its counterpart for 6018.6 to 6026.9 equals 2.8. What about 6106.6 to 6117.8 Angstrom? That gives 7.0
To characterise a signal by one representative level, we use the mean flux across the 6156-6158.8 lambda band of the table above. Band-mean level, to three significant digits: 13.2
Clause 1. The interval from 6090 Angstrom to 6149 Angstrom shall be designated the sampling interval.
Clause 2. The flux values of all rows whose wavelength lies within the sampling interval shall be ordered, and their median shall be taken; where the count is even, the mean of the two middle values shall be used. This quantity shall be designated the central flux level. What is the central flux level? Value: 13.5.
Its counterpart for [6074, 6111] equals 13.5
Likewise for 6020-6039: 13.9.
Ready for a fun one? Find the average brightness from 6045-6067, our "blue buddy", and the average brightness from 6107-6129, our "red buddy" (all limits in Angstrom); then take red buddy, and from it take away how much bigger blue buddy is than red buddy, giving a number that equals 12.50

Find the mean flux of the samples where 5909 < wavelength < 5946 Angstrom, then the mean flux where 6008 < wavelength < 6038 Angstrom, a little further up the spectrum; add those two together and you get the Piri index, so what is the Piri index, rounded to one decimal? 27.2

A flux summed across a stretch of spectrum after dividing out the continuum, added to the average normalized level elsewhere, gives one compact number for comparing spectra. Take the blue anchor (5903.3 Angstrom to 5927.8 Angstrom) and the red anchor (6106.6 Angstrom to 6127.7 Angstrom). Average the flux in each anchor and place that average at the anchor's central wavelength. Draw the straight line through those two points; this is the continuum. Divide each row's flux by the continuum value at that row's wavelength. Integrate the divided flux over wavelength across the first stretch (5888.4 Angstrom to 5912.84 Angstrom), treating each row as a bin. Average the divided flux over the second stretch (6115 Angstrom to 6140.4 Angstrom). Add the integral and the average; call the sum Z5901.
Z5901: 23.1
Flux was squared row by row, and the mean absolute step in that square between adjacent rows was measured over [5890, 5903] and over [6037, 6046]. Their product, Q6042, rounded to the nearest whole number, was 45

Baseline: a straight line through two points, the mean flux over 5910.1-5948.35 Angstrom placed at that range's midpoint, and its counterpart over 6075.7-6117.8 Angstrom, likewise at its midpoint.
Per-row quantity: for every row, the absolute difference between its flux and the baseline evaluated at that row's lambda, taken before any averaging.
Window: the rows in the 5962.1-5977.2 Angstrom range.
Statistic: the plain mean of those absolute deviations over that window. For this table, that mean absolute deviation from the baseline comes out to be 0.336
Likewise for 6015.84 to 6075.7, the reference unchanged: 0.430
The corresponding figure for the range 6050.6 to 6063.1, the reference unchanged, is 0.424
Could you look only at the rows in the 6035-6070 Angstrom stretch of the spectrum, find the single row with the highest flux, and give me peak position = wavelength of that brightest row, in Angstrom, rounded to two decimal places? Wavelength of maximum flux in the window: 6042.92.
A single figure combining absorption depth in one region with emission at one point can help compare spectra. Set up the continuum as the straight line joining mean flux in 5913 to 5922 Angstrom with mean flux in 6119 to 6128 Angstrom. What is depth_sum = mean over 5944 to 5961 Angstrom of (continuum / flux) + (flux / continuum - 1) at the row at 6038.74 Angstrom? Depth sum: 1.06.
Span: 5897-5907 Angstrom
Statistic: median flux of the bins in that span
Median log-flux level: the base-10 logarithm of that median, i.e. 1.10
